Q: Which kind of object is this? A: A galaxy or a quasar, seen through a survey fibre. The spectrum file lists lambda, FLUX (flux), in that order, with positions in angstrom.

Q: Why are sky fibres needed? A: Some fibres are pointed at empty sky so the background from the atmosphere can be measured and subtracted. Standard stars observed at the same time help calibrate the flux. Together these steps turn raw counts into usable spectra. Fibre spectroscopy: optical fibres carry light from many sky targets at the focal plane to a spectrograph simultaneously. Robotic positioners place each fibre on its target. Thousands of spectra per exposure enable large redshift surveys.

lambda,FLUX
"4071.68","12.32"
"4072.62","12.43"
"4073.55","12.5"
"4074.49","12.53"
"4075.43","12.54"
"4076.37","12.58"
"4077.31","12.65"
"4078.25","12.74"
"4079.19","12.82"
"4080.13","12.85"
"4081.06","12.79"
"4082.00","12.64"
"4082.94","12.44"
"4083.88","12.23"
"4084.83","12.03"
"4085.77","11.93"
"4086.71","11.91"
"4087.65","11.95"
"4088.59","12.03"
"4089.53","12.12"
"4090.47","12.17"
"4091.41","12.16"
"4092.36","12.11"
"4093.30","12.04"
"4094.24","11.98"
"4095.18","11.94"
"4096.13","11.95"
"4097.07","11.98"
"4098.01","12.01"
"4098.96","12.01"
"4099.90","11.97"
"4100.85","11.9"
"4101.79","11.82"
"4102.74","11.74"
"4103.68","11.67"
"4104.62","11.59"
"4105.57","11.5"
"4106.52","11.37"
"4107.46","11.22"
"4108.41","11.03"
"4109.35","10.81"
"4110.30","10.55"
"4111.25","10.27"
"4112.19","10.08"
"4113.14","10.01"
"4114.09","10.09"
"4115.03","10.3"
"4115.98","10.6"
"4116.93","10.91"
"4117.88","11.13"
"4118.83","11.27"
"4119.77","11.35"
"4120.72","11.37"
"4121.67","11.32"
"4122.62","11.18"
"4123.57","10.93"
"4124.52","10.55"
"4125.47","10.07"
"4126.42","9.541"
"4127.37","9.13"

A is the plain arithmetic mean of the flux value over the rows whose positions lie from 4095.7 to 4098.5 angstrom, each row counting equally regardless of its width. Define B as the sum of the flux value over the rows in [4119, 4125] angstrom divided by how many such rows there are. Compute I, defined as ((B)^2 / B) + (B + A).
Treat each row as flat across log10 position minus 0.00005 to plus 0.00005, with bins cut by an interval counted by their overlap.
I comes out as 34.2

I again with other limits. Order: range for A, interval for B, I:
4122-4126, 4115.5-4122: 33.0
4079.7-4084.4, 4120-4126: 34.4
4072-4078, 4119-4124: 35.0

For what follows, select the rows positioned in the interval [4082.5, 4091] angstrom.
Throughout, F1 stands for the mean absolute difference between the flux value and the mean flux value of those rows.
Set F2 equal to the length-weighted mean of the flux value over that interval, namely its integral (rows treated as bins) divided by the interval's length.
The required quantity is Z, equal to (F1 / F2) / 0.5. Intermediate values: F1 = 0.13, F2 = 12.1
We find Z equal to 0.022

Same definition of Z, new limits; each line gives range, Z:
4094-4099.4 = 0.004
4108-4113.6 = 0.065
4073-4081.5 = 0.019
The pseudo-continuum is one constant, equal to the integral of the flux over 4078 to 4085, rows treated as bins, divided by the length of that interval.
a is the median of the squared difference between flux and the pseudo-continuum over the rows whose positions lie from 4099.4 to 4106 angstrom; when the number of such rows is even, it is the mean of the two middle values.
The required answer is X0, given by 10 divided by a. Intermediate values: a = 0.7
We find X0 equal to 14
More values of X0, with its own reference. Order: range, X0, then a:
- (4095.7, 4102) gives 27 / 0.4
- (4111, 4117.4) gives 2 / 5.3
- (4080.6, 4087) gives 80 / 0.1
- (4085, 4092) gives 33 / 0.3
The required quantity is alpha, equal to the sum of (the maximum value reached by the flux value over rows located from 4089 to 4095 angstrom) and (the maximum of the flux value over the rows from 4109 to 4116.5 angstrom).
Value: 23.0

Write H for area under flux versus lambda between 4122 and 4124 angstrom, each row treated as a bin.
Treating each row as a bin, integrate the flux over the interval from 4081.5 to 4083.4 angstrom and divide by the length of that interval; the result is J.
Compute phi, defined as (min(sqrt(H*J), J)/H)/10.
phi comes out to 0.0567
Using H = 22.1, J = 12.5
